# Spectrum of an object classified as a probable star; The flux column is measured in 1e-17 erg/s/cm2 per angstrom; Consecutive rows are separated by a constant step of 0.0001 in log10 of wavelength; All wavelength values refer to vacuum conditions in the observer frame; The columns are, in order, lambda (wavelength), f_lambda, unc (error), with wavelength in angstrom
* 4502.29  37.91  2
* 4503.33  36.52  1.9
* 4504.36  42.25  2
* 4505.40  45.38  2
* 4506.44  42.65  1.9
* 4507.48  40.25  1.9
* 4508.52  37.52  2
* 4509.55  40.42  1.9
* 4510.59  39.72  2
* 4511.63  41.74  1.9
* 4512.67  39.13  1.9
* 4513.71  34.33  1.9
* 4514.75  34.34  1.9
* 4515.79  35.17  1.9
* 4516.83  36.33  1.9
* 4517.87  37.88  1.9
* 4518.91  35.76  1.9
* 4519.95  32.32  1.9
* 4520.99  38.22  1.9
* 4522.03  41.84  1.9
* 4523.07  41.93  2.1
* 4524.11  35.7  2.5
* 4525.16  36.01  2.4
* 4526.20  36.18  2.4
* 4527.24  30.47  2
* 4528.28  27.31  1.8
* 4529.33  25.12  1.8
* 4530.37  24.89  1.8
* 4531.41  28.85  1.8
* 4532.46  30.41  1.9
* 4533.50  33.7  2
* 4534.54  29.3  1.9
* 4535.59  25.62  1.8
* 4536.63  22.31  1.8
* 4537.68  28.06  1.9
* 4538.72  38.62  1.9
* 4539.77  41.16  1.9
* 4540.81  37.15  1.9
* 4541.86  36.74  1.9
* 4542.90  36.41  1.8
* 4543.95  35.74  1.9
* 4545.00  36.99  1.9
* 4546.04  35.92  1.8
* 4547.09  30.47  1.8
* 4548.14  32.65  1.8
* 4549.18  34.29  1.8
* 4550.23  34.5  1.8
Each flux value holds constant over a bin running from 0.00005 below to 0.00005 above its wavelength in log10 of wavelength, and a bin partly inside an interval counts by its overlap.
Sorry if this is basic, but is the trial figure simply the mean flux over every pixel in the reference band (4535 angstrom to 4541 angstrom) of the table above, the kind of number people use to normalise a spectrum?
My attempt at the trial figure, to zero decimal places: 32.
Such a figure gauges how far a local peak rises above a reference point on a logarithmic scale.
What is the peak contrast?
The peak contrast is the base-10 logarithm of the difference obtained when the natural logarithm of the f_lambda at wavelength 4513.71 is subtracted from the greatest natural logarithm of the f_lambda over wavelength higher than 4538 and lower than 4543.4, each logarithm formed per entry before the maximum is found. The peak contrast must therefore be -0.74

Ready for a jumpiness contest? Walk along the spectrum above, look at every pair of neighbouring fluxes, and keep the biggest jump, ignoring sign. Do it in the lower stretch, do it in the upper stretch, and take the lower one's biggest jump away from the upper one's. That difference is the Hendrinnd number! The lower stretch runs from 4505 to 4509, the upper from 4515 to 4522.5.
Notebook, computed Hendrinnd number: 3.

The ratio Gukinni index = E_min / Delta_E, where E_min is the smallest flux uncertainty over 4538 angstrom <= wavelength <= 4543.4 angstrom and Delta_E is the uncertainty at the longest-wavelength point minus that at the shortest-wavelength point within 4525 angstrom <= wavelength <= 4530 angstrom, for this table -3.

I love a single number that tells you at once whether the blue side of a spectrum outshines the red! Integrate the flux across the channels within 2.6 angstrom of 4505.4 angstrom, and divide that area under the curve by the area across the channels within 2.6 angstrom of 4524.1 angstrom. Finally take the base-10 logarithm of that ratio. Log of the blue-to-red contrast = 0.03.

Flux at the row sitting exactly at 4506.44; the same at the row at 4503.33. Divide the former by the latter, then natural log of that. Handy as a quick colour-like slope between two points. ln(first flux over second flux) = 0.2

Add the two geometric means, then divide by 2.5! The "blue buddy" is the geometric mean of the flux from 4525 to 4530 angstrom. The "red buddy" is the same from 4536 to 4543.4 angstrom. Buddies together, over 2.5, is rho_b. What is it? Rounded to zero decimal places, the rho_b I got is 26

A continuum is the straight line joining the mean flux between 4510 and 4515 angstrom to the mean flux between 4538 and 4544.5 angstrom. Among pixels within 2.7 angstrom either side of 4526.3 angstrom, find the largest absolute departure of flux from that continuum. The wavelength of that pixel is 4528.28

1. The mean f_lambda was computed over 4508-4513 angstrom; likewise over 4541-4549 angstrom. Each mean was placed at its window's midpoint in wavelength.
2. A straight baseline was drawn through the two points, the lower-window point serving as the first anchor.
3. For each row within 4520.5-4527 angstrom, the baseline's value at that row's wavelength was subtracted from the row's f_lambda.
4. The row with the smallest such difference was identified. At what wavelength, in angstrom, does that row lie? 4524.11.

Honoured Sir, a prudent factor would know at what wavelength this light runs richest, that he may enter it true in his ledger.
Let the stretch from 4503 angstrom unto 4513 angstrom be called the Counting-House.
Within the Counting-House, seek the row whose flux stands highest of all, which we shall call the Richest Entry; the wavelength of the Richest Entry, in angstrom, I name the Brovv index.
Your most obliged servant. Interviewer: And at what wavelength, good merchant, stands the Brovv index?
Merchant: 4505.40 angstrom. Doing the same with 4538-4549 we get 4539.77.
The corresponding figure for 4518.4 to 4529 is 4523.07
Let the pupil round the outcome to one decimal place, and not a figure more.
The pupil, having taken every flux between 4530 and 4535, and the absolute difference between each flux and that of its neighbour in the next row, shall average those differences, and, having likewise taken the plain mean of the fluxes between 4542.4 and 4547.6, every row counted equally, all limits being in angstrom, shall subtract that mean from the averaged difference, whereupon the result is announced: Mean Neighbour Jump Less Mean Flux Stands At -31.8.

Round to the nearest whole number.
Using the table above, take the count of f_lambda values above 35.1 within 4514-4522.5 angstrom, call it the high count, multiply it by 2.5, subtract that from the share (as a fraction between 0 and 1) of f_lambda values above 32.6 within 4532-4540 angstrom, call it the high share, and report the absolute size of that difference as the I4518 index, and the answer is 15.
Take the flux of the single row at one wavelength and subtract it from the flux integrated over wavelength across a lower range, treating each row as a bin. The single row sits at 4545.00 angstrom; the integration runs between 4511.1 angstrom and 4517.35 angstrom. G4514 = 193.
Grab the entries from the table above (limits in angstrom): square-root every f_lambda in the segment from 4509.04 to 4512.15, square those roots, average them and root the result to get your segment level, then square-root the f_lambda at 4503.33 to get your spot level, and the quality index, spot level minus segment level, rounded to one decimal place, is -0.3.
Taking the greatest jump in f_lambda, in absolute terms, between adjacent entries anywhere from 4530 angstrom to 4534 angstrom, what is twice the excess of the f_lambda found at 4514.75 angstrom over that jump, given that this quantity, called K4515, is 61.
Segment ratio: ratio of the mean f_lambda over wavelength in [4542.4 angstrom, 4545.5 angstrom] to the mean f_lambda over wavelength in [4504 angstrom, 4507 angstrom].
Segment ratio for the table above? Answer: 0.84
